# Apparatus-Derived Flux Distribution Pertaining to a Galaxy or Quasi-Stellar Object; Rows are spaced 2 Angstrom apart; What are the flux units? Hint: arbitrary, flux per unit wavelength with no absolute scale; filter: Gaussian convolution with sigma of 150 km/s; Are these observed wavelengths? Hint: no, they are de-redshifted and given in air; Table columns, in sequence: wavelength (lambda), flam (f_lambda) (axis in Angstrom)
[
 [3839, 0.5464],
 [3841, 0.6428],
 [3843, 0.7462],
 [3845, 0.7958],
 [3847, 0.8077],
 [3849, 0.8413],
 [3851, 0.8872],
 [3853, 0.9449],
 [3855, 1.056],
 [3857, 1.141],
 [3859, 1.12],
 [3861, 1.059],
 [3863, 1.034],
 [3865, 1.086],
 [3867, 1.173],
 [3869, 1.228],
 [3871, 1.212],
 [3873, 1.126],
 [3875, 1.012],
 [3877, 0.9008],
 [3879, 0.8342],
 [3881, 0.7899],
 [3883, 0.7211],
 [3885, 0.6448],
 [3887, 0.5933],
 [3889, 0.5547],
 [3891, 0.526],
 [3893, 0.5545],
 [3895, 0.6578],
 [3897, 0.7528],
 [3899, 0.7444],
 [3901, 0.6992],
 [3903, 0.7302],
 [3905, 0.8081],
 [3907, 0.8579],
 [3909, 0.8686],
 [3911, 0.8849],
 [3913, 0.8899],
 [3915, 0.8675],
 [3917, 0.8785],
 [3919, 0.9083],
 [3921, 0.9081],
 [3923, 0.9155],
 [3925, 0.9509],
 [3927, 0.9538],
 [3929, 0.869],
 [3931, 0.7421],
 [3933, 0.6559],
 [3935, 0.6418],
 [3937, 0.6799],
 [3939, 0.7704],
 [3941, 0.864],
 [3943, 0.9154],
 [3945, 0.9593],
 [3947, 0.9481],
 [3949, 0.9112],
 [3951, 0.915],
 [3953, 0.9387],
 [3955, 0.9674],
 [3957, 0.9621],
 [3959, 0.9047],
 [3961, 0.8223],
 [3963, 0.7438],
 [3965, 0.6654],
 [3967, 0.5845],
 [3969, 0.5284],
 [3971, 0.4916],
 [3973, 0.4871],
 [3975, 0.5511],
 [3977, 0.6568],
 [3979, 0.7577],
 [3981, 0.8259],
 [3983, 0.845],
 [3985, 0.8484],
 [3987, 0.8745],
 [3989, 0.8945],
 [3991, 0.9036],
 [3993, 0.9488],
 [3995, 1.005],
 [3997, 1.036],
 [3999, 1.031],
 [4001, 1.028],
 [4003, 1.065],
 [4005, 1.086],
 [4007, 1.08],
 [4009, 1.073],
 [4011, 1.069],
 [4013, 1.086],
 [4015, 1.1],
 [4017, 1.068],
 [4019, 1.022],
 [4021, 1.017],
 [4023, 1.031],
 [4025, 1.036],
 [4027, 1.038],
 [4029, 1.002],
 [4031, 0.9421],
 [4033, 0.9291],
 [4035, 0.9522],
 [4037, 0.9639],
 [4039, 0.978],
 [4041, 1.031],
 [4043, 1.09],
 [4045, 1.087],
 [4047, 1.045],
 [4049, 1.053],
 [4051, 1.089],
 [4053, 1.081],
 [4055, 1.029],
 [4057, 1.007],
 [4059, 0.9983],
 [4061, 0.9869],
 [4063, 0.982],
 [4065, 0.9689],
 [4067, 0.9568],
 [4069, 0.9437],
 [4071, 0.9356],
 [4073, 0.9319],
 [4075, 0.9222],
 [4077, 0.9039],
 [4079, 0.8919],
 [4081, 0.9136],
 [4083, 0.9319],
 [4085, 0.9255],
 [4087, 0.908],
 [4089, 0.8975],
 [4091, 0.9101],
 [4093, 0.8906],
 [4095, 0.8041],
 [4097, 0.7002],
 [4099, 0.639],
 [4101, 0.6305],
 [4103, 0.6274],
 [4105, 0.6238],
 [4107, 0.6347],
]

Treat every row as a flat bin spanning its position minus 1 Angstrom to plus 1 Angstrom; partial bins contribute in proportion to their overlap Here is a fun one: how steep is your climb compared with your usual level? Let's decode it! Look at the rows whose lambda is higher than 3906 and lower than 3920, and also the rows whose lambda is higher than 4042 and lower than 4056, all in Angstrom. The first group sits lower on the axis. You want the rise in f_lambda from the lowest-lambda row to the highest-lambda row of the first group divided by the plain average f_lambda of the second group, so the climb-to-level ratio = 0.05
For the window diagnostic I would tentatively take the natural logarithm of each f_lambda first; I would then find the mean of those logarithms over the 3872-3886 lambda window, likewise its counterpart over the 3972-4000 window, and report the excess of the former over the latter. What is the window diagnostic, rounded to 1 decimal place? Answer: 0.0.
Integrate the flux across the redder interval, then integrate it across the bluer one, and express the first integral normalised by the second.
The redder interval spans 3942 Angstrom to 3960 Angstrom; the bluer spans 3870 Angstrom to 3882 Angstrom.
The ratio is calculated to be 1.4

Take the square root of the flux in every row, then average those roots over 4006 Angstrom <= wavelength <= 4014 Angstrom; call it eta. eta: 1.04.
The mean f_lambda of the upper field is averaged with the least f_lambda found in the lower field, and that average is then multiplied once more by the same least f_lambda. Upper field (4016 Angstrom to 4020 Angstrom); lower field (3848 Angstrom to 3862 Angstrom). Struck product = 0.79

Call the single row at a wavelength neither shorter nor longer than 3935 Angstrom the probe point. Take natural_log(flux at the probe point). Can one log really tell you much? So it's -0.44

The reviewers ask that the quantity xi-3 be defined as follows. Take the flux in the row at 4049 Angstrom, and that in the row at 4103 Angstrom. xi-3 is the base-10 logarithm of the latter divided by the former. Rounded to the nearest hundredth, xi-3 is -0.22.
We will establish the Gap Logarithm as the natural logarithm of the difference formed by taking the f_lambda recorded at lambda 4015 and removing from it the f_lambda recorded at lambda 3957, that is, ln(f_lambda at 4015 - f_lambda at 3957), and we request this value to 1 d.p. -2.0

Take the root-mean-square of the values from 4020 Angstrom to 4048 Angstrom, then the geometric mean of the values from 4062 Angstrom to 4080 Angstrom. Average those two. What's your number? 0.97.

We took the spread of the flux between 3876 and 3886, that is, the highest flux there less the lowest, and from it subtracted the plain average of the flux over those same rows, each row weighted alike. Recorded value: -0.5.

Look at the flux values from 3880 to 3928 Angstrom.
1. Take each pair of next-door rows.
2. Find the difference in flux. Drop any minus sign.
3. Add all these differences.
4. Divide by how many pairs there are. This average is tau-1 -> 0.037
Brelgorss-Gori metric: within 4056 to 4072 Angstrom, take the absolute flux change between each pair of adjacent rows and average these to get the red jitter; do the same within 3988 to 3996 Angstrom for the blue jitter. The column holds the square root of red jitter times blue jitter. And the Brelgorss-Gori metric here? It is 0.019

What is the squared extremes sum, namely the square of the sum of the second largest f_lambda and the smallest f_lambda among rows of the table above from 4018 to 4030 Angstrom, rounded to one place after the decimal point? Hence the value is 4.2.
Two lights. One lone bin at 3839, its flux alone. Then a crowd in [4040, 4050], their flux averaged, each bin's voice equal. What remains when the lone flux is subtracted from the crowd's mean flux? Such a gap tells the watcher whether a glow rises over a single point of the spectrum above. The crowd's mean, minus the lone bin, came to 0.515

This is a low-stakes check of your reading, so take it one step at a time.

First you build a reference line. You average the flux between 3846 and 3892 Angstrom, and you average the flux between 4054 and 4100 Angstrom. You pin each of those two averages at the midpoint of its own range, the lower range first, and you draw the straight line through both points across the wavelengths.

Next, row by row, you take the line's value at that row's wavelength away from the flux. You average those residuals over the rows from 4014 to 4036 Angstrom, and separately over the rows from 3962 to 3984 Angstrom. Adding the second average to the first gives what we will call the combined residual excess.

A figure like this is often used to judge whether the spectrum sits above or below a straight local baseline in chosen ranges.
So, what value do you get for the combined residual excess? -0.17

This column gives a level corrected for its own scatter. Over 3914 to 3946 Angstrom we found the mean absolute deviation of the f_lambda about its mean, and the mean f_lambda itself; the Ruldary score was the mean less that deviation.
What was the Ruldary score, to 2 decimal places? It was 0.75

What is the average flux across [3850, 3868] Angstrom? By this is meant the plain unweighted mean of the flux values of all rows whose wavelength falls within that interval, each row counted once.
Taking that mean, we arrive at 1.06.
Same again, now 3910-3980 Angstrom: 0.80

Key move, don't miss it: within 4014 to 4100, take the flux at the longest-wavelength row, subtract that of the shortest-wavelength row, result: -0.46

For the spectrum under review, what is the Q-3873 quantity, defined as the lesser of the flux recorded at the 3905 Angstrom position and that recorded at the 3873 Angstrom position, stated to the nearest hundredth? 0.81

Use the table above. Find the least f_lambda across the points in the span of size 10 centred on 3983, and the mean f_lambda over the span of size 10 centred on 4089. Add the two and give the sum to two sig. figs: 1.7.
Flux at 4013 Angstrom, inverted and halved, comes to 0.46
